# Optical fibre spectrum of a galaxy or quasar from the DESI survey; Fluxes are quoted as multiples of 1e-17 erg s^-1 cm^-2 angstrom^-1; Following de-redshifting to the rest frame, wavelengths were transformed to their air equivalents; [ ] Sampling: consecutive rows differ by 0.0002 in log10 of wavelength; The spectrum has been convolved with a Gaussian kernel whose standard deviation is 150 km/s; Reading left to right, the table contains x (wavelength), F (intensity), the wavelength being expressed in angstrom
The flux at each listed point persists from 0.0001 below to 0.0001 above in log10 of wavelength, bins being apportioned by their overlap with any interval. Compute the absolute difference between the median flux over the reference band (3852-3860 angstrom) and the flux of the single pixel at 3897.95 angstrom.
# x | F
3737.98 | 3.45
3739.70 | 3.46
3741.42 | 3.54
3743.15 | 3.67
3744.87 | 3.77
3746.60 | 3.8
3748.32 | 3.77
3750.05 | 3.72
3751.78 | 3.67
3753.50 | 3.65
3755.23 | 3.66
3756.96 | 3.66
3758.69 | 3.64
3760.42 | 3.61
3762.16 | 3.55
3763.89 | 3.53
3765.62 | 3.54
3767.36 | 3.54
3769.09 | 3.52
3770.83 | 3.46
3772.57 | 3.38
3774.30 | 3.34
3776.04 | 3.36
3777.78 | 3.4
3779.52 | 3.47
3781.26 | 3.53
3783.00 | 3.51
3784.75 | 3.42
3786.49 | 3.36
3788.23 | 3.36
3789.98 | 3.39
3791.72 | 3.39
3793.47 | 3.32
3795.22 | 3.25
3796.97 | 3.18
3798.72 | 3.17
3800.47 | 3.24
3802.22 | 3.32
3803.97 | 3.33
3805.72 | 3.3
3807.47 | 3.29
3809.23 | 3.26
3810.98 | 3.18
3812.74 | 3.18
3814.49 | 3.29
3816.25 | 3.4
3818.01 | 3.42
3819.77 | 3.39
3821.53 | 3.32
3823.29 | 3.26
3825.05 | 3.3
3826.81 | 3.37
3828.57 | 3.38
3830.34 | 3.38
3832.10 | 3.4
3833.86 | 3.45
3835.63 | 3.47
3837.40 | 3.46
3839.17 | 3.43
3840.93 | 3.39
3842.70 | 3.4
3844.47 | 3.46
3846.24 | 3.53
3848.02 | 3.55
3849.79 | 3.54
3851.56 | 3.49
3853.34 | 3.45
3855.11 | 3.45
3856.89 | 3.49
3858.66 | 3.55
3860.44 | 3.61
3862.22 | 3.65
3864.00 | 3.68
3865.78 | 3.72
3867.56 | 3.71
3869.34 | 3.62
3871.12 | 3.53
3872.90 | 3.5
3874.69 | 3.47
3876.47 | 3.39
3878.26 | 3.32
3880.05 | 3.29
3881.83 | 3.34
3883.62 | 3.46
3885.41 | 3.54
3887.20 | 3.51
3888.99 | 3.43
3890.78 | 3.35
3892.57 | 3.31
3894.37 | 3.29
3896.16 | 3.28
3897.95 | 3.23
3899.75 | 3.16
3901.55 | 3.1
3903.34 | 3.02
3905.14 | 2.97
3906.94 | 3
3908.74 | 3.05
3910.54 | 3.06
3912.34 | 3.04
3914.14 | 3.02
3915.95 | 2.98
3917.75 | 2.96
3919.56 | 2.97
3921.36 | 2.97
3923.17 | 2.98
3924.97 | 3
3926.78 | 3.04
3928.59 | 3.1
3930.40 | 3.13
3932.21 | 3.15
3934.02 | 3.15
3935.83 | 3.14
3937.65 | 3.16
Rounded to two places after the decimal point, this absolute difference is 0.24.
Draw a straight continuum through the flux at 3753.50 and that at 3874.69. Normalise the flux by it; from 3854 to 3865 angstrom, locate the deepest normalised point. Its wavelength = 3855.11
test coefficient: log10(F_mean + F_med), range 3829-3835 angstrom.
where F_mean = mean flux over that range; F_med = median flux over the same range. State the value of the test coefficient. 0.833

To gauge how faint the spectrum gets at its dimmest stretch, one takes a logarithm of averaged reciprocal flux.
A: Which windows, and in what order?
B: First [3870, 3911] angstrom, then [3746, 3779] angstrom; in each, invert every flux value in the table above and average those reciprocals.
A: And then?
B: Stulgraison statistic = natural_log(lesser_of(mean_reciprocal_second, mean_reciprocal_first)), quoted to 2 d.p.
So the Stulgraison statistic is -1.27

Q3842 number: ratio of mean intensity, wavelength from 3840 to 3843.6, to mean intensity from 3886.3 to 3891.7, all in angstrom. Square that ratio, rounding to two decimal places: 0.98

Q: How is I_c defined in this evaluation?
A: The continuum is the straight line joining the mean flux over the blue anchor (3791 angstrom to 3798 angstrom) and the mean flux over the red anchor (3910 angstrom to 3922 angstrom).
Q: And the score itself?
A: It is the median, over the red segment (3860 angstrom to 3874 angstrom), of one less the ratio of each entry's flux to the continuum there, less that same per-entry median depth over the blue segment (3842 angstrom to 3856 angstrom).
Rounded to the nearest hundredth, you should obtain -0.06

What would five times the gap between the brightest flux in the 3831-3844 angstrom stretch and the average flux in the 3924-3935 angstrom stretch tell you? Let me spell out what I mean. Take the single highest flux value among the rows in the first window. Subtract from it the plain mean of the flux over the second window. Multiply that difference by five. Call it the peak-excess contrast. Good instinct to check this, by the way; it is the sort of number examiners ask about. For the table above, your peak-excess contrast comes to 1.9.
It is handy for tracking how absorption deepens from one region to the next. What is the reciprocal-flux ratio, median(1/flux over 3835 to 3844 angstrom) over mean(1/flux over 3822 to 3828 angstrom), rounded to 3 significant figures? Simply 0.965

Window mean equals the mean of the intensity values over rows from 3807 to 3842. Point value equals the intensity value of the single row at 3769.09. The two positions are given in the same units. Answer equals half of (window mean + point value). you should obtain 3.44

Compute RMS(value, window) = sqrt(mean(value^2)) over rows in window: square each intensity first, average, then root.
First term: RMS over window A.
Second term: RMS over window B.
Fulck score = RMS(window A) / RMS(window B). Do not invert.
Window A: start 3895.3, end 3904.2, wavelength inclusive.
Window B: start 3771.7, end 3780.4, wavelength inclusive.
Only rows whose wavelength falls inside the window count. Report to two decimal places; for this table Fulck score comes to 0.93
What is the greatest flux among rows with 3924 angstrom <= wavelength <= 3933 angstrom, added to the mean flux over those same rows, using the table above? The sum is 6.2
